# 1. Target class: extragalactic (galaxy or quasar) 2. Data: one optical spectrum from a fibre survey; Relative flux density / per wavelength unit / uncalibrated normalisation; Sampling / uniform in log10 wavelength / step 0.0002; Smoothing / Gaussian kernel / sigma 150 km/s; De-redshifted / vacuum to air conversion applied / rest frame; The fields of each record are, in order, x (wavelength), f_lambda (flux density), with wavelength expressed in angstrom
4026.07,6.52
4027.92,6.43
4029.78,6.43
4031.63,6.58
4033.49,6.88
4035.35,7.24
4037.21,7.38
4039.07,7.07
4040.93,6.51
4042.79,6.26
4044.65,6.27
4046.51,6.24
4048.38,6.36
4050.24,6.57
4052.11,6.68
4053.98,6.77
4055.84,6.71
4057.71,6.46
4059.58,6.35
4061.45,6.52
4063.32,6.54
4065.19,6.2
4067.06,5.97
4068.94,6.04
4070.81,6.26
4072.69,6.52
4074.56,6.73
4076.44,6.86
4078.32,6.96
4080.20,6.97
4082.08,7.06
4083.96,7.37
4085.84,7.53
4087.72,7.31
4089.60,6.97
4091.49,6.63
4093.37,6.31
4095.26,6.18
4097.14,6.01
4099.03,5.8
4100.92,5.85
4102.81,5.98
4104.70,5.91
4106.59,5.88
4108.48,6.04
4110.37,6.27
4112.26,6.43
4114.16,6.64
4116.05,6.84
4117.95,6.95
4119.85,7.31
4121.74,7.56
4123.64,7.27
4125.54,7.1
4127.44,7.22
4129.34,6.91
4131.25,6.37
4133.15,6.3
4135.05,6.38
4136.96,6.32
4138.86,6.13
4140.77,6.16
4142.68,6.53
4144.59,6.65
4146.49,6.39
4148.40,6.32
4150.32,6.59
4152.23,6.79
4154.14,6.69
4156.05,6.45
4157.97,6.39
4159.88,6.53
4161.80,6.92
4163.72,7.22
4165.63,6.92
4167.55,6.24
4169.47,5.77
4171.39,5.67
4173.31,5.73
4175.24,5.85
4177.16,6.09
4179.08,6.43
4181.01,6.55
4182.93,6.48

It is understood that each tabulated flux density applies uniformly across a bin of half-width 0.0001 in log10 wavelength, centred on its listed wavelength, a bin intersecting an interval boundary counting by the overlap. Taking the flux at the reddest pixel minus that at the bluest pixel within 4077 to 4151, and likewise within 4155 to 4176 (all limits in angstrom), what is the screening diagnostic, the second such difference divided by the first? 1.6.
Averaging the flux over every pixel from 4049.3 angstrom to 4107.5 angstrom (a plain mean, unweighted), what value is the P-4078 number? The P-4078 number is 6.51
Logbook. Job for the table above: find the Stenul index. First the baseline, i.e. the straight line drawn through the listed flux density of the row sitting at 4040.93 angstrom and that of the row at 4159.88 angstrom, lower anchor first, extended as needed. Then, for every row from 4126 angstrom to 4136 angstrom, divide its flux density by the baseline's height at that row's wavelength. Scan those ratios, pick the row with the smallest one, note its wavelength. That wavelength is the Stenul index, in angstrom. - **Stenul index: 4133.15 angstrom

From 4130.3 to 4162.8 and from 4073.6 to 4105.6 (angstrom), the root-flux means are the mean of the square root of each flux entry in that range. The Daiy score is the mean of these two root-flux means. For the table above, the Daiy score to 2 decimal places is 2.56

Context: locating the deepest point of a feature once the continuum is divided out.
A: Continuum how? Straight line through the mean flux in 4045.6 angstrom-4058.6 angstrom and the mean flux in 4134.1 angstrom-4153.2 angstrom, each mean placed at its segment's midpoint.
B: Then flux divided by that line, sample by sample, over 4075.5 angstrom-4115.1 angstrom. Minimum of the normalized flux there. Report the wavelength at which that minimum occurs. 4099.03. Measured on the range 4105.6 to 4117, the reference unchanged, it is 4106.59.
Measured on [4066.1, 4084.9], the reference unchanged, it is 4067.06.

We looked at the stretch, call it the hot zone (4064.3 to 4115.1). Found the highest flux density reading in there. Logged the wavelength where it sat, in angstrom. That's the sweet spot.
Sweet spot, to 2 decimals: 4085.84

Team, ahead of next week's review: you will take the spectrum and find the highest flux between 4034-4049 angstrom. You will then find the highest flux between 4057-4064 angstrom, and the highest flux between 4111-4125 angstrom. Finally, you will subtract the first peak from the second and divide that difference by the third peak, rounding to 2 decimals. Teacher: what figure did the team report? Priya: -0.11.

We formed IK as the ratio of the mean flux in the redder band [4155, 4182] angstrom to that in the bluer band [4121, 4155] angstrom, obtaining 0.95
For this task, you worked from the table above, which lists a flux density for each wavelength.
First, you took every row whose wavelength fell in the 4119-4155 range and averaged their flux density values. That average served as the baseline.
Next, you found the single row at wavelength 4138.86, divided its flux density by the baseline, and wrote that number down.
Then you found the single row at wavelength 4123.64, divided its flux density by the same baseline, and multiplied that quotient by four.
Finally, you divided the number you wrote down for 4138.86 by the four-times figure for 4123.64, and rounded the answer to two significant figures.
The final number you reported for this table 0.21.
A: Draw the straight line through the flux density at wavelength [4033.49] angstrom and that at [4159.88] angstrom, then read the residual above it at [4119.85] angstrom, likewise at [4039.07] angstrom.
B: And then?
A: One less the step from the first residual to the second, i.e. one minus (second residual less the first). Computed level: 1.5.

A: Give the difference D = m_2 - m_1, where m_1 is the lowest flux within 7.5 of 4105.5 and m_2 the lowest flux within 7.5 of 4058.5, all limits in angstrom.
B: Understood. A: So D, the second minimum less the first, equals 0.40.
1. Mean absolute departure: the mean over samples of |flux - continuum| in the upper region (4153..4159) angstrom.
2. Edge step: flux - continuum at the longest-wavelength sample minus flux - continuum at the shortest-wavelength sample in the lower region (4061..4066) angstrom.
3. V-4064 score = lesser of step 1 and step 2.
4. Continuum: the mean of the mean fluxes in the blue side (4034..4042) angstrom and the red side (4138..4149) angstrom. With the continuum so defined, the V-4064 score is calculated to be -0.3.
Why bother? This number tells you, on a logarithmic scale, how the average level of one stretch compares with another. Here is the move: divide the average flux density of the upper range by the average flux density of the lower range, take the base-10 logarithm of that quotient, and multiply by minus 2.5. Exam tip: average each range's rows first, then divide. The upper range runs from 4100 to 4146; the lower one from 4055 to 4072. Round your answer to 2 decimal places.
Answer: -0.03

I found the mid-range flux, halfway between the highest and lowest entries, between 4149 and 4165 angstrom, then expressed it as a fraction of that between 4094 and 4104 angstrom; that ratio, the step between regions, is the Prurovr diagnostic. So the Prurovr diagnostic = 1.14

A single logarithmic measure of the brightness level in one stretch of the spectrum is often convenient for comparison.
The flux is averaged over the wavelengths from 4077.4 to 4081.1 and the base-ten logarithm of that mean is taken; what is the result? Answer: 0.843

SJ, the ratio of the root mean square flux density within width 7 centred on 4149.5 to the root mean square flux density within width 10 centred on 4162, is 0.96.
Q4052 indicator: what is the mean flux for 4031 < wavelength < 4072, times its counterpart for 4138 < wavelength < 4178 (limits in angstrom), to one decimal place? 41.7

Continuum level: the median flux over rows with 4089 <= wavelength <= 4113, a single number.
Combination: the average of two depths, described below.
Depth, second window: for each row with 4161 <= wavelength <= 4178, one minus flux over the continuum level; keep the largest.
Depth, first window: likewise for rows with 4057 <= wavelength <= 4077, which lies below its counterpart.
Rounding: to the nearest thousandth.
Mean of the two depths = 0.036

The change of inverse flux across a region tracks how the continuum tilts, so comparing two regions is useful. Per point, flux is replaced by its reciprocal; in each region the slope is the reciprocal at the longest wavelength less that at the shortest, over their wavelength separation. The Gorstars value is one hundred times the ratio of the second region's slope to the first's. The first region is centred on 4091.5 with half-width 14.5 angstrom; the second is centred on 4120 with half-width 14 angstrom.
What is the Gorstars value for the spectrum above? -44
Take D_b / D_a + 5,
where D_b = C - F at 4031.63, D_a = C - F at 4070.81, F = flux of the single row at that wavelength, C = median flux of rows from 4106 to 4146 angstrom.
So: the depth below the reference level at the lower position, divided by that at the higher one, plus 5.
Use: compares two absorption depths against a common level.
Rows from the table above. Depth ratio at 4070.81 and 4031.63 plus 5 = 4.8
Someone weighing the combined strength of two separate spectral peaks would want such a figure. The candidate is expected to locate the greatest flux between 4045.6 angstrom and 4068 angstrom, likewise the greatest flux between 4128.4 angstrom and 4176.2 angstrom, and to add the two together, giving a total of 14.0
